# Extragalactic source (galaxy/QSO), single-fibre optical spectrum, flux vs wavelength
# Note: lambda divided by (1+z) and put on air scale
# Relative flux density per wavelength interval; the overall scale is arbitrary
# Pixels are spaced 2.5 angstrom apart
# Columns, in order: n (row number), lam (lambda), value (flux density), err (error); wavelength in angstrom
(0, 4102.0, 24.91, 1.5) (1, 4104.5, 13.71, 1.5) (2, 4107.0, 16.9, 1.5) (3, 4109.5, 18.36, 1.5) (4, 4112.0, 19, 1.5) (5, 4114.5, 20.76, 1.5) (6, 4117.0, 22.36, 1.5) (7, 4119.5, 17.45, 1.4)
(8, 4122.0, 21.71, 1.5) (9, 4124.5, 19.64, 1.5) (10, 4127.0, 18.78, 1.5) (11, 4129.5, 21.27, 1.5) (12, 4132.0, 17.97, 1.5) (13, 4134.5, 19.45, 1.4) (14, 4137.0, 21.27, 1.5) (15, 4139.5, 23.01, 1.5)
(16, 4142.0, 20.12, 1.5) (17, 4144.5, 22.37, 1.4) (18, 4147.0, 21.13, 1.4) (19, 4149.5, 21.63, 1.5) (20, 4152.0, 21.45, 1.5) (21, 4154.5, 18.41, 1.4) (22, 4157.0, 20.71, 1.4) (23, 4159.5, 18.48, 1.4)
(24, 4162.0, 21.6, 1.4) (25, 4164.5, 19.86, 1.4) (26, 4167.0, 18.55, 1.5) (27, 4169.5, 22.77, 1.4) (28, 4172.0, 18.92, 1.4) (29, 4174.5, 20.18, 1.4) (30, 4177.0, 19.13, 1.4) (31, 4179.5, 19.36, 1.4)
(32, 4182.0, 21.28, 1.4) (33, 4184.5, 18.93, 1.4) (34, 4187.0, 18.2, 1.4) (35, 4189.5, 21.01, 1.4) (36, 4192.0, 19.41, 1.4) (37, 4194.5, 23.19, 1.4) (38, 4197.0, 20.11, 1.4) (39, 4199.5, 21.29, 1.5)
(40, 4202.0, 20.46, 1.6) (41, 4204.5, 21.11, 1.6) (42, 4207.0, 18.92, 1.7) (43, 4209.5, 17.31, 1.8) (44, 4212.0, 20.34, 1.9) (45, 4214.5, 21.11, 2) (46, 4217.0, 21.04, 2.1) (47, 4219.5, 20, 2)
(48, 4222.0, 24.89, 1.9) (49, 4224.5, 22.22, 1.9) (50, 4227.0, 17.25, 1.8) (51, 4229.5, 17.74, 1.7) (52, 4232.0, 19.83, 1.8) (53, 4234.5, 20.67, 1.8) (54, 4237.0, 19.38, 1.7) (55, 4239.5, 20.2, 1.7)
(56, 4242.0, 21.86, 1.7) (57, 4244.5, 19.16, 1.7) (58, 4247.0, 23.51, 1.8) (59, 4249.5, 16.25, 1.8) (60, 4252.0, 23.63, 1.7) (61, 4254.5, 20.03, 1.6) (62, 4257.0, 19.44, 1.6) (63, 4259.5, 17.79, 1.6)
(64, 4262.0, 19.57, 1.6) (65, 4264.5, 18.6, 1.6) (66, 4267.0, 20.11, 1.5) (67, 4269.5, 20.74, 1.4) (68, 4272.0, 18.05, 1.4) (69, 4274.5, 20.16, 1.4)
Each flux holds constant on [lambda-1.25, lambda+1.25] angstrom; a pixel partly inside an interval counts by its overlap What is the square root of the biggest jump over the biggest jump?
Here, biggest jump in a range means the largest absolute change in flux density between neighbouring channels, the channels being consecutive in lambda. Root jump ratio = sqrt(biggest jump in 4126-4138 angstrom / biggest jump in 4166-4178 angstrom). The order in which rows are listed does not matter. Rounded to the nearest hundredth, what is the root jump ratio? 0.88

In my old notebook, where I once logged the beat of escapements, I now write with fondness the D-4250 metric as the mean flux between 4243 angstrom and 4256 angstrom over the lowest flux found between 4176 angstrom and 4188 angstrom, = 1.13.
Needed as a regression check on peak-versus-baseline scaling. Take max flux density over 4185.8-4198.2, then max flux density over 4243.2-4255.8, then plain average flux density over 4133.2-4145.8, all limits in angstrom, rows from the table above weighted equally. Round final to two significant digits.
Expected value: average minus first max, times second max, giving -46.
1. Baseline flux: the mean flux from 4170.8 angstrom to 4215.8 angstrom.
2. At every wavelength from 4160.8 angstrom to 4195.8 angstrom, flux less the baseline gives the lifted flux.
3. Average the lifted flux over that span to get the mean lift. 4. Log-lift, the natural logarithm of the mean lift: -1.9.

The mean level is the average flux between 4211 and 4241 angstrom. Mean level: 20.4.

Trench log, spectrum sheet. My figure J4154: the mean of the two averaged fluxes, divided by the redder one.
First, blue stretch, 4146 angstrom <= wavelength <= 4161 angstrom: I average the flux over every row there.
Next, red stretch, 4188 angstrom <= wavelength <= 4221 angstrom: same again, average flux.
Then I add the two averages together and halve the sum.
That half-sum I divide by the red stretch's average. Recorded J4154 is 1.00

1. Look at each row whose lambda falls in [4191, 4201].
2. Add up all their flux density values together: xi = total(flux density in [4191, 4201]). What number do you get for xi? 84.0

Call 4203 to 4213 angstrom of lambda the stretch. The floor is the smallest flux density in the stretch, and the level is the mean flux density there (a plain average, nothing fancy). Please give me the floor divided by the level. 0.891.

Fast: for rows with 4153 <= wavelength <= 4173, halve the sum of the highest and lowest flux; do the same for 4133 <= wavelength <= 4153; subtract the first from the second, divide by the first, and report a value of 0.031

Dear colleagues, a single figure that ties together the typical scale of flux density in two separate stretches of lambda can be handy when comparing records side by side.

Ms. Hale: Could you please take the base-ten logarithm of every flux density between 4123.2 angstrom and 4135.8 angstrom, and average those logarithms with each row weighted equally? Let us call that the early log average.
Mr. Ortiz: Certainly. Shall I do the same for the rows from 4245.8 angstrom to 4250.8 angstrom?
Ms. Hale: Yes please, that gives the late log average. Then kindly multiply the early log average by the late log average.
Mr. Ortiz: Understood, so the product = 1.66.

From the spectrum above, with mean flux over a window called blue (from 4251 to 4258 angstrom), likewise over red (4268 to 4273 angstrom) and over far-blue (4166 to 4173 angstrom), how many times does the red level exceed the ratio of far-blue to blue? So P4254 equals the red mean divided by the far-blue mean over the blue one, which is 20.3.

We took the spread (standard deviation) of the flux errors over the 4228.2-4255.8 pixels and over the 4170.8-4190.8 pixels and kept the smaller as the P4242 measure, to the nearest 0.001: 0.000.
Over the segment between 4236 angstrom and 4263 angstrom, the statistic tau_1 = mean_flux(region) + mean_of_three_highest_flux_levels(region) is 43.1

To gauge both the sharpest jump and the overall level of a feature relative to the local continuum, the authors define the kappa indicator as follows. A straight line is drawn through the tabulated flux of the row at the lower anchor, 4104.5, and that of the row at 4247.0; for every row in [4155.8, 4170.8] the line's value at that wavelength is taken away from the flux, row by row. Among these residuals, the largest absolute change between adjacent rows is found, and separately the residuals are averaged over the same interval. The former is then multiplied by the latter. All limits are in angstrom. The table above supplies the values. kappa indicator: 10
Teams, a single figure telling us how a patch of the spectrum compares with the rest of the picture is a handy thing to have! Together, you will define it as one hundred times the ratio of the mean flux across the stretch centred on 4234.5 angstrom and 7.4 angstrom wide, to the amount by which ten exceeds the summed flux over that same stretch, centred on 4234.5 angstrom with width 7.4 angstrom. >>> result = -40.0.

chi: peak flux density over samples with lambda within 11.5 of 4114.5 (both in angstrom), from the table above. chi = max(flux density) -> 22.36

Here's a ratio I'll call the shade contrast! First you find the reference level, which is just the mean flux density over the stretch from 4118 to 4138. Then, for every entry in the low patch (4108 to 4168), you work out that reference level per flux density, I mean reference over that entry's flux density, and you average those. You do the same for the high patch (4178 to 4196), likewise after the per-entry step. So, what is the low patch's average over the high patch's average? 1.00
